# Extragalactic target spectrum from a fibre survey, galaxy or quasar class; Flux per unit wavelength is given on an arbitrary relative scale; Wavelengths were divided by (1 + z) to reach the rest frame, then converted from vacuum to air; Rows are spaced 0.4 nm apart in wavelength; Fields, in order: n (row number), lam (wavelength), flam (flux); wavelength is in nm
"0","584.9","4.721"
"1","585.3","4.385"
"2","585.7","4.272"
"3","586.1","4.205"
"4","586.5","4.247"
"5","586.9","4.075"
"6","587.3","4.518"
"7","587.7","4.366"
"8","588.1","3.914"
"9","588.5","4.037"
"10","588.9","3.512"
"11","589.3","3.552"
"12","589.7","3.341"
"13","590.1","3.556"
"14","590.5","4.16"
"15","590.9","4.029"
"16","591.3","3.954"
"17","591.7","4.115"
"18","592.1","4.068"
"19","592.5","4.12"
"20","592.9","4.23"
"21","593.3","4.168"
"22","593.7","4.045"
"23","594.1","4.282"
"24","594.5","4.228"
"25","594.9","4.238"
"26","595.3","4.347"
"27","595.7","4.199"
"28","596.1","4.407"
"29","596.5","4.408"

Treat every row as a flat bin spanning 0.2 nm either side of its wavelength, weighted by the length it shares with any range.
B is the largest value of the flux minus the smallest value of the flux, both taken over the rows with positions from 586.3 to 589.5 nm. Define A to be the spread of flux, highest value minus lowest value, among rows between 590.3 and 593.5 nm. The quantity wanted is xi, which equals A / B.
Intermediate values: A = 0.28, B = 1.0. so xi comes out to 0.27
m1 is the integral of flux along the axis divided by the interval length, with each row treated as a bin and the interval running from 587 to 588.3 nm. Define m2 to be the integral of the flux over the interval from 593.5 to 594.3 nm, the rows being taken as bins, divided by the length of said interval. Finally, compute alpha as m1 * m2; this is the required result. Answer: 17.7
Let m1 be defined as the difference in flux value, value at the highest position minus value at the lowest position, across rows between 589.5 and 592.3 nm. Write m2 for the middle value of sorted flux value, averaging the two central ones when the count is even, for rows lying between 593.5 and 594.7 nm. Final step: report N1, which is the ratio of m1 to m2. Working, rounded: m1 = 0.73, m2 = 4.2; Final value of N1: 0.172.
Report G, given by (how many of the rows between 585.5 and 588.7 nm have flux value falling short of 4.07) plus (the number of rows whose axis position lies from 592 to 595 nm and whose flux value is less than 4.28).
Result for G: 9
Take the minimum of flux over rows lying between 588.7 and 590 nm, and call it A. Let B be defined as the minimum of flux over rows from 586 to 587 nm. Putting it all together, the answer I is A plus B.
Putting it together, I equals 7.42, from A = 3.341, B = 4.075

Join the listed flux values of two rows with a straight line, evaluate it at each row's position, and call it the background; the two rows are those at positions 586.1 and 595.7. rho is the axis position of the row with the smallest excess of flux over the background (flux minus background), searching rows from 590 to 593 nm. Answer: 590.1 nm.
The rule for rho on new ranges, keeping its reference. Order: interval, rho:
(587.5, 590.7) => 589.7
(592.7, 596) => 593.7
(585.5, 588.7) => 588.1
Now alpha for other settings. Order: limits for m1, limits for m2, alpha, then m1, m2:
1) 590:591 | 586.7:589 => 16.1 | 3.94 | 4.09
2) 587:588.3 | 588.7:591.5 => 15.9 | 4.25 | 3.73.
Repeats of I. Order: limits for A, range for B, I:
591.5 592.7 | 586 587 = 8.14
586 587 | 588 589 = 7.59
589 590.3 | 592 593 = 7.41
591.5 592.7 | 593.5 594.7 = 8.11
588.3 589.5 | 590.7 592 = 7.47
